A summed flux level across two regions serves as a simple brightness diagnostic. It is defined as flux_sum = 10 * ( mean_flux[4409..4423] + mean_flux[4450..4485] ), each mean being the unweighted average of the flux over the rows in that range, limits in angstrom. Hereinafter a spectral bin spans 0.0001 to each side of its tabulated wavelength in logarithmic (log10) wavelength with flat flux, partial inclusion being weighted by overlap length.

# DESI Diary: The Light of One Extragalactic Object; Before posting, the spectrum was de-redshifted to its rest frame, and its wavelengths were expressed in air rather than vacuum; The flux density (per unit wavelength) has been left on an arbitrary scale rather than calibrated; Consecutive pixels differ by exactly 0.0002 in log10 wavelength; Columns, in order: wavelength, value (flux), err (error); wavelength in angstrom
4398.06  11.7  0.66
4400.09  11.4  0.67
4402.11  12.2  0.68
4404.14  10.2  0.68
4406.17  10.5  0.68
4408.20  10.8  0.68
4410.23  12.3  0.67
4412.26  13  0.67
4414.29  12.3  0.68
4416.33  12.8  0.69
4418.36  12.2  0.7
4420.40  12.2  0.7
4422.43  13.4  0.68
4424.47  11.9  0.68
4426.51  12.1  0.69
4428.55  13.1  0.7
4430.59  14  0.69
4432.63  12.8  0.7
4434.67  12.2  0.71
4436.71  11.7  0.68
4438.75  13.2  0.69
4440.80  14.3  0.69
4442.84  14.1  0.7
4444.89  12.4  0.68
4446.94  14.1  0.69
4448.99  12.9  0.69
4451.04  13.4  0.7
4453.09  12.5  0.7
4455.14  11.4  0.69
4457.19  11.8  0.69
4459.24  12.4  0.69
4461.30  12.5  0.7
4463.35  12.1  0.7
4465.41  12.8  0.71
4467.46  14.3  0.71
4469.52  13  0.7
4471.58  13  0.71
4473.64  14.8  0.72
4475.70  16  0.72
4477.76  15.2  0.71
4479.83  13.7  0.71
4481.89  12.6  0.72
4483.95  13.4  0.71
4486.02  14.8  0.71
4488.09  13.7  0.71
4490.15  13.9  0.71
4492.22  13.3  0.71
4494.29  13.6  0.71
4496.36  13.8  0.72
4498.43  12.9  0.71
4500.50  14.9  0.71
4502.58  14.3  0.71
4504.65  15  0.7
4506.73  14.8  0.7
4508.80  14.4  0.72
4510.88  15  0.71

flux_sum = 258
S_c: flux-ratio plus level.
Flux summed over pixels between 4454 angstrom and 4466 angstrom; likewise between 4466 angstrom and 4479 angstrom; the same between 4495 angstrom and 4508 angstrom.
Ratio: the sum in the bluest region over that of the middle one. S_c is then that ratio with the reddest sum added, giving 86.5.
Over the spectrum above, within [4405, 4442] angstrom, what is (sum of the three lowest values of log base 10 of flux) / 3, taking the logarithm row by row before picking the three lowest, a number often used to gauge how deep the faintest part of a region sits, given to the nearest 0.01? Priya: 1.04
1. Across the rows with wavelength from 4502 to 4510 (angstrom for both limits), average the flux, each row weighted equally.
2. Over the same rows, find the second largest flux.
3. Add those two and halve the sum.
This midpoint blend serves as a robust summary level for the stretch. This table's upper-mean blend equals 14.7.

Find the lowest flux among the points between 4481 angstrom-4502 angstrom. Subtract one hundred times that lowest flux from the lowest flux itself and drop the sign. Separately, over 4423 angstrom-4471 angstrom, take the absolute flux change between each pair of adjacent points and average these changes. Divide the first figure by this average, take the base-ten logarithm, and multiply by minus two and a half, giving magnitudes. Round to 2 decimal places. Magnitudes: -7.88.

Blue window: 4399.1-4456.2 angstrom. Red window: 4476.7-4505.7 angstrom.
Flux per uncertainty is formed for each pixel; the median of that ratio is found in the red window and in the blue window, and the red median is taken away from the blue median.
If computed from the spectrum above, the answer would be -1.1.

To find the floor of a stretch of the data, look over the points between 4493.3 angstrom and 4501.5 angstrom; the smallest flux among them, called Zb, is 12.9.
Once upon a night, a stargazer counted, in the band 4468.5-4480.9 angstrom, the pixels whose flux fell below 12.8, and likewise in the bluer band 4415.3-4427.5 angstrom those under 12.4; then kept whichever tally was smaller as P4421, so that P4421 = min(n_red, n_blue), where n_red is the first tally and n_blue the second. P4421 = 0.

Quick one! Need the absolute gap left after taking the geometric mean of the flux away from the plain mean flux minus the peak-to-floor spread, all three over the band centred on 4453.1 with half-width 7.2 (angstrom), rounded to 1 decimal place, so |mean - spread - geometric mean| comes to 2.7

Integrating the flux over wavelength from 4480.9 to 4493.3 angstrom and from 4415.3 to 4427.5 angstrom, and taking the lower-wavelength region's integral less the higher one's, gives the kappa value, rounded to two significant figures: -17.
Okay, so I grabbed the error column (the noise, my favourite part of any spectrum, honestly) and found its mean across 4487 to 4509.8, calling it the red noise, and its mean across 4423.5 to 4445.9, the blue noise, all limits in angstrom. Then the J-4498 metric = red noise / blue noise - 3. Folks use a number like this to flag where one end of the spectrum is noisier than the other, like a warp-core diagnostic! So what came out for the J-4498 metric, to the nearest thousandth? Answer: -1.974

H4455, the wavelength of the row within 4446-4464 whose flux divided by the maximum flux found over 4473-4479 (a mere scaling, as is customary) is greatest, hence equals 4446.94 angstrom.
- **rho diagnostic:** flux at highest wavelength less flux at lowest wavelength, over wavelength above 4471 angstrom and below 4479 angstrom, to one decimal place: 2.2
